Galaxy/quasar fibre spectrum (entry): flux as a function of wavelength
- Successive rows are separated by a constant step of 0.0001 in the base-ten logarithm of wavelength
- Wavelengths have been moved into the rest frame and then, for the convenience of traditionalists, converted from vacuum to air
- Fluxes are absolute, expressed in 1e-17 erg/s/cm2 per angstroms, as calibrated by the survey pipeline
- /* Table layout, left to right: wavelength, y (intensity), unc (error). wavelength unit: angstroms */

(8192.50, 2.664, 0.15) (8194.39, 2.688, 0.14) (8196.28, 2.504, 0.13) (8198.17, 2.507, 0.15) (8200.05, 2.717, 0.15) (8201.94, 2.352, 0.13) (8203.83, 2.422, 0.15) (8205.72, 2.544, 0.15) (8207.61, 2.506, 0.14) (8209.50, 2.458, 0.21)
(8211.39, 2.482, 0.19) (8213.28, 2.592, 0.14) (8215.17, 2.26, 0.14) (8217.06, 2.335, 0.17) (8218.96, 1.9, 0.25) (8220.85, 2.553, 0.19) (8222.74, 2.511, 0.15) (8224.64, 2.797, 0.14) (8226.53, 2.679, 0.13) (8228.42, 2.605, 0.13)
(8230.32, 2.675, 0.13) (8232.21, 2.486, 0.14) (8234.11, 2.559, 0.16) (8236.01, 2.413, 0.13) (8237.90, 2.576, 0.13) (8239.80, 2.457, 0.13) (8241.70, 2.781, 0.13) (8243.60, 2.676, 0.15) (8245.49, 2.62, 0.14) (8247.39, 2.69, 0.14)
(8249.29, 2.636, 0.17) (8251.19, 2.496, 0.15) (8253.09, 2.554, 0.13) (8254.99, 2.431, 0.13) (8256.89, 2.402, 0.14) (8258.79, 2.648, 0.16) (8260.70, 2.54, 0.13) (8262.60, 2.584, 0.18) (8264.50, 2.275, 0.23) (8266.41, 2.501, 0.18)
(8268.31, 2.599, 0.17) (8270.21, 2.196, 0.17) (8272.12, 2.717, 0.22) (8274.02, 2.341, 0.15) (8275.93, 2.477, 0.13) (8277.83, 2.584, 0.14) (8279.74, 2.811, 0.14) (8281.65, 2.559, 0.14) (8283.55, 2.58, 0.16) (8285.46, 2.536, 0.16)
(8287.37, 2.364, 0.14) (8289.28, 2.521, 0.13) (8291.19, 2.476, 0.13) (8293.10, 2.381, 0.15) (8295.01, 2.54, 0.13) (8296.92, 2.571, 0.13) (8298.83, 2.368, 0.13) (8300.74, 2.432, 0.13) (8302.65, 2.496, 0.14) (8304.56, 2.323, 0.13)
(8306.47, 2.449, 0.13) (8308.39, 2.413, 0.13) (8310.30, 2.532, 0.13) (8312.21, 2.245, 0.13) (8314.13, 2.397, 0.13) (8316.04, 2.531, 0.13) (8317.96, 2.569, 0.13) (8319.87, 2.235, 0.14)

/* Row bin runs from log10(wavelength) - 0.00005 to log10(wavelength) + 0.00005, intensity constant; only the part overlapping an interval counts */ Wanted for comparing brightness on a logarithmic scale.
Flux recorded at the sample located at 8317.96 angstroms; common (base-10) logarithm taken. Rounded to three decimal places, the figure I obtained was 0.410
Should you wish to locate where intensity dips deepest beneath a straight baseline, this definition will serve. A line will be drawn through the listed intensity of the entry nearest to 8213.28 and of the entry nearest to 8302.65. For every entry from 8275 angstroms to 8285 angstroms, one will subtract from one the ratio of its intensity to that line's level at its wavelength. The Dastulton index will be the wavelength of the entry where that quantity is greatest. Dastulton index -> 8275.93 angstroms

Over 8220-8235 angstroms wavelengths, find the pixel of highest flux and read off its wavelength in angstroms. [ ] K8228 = 8224.64 angstroms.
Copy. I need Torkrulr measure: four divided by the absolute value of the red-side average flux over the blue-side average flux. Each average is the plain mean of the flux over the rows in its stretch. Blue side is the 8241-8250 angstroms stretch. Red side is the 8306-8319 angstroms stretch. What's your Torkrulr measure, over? 4.38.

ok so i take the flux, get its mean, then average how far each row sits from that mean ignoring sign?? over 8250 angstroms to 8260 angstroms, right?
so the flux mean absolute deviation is 0.076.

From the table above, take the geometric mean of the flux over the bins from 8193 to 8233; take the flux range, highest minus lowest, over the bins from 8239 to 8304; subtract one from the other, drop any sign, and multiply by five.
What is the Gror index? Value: 9.4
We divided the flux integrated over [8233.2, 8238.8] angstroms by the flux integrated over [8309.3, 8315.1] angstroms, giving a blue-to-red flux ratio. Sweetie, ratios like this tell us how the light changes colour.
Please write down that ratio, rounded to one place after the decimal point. 1.0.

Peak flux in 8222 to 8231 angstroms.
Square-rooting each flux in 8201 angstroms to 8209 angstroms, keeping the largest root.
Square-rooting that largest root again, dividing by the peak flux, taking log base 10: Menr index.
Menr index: -0.345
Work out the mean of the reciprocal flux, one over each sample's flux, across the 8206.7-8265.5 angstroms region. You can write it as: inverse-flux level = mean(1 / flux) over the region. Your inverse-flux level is 0.399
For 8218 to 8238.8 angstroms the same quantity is 0.400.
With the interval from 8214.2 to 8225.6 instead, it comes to 0.424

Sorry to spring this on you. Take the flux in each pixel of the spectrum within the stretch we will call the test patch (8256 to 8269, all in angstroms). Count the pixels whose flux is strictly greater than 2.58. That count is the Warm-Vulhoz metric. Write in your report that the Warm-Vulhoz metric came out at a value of 3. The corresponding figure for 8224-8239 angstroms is 4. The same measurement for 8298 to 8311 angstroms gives 0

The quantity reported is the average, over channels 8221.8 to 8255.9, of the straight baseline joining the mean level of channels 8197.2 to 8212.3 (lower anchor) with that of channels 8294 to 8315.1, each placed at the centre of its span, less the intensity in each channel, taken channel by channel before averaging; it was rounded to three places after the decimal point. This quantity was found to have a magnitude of -0.115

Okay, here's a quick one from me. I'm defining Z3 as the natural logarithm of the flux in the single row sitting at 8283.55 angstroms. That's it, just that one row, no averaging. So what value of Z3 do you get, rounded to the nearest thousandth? 0.948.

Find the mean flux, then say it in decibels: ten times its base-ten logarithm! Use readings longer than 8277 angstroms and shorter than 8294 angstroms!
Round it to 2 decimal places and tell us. 4.04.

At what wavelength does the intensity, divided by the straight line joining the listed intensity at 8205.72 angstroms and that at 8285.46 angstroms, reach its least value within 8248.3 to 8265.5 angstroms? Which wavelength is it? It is 8264.50 angstroms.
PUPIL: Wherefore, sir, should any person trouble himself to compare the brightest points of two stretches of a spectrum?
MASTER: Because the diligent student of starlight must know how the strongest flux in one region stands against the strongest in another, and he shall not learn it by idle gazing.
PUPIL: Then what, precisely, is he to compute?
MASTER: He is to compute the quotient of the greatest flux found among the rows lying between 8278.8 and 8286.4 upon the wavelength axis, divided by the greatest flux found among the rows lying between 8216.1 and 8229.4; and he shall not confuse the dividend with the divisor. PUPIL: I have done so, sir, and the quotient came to 1.01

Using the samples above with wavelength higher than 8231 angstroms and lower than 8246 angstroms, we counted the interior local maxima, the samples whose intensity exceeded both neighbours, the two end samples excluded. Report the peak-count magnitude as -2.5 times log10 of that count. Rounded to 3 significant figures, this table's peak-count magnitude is -1.19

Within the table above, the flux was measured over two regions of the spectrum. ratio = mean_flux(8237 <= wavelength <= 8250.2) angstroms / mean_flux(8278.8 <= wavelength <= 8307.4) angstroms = 1.06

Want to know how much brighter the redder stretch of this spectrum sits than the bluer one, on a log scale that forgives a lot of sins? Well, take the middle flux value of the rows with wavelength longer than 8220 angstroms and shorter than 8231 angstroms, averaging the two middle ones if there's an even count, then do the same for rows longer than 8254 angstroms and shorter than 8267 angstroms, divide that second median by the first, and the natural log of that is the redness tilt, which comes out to -0.054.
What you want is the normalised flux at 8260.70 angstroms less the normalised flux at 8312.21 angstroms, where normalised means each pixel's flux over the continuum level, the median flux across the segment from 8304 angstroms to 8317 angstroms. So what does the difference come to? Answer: 0.12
